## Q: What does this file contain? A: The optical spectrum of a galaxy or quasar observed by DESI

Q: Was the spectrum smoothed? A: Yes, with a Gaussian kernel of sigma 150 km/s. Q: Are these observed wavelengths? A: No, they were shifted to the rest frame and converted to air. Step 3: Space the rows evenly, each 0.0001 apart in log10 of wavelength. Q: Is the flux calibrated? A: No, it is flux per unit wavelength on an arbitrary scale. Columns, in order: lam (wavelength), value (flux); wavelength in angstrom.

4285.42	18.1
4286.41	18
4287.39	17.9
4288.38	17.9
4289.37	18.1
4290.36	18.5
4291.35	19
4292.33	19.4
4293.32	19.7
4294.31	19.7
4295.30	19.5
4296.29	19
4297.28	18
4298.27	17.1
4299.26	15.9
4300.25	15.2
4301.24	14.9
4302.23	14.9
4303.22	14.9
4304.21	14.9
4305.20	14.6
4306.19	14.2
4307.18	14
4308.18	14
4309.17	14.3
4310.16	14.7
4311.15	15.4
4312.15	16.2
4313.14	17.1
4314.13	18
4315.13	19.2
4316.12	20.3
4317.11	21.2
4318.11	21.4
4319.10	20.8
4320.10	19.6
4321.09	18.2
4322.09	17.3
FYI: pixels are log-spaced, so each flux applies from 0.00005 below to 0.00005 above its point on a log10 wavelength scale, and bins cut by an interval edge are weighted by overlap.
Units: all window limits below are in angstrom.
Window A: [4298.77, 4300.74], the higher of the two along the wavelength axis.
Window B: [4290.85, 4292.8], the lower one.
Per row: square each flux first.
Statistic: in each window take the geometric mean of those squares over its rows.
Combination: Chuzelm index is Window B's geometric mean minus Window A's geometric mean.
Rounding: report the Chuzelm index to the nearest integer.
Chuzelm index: 127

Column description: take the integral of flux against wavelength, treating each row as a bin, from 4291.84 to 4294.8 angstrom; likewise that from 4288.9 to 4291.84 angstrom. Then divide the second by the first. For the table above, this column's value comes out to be 0.94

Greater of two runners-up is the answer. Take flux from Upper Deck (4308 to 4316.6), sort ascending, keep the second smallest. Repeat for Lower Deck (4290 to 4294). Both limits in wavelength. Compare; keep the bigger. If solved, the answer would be 19.0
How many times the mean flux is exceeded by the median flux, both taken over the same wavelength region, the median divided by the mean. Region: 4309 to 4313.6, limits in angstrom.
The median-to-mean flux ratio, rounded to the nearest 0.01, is 0.99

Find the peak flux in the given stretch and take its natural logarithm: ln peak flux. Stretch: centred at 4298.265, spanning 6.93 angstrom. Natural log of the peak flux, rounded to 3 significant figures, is 2.97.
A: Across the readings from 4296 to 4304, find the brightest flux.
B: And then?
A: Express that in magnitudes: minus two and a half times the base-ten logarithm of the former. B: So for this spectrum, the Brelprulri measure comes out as -3.20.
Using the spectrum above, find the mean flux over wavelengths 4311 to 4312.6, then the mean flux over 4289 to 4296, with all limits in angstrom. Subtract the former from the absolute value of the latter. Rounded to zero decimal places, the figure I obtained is 3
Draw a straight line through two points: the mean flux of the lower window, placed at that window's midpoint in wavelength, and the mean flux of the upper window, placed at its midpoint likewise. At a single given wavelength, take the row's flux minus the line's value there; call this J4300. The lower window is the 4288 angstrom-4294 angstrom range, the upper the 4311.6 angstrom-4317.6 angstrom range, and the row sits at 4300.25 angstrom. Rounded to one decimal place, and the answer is -3.5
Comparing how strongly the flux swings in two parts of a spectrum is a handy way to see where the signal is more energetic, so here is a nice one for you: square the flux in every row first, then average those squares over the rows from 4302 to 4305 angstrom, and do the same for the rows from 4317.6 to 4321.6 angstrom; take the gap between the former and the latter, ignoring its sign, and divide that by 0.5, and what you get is 359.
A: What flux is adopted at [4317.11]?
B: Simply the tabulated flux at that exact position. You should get 21.2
